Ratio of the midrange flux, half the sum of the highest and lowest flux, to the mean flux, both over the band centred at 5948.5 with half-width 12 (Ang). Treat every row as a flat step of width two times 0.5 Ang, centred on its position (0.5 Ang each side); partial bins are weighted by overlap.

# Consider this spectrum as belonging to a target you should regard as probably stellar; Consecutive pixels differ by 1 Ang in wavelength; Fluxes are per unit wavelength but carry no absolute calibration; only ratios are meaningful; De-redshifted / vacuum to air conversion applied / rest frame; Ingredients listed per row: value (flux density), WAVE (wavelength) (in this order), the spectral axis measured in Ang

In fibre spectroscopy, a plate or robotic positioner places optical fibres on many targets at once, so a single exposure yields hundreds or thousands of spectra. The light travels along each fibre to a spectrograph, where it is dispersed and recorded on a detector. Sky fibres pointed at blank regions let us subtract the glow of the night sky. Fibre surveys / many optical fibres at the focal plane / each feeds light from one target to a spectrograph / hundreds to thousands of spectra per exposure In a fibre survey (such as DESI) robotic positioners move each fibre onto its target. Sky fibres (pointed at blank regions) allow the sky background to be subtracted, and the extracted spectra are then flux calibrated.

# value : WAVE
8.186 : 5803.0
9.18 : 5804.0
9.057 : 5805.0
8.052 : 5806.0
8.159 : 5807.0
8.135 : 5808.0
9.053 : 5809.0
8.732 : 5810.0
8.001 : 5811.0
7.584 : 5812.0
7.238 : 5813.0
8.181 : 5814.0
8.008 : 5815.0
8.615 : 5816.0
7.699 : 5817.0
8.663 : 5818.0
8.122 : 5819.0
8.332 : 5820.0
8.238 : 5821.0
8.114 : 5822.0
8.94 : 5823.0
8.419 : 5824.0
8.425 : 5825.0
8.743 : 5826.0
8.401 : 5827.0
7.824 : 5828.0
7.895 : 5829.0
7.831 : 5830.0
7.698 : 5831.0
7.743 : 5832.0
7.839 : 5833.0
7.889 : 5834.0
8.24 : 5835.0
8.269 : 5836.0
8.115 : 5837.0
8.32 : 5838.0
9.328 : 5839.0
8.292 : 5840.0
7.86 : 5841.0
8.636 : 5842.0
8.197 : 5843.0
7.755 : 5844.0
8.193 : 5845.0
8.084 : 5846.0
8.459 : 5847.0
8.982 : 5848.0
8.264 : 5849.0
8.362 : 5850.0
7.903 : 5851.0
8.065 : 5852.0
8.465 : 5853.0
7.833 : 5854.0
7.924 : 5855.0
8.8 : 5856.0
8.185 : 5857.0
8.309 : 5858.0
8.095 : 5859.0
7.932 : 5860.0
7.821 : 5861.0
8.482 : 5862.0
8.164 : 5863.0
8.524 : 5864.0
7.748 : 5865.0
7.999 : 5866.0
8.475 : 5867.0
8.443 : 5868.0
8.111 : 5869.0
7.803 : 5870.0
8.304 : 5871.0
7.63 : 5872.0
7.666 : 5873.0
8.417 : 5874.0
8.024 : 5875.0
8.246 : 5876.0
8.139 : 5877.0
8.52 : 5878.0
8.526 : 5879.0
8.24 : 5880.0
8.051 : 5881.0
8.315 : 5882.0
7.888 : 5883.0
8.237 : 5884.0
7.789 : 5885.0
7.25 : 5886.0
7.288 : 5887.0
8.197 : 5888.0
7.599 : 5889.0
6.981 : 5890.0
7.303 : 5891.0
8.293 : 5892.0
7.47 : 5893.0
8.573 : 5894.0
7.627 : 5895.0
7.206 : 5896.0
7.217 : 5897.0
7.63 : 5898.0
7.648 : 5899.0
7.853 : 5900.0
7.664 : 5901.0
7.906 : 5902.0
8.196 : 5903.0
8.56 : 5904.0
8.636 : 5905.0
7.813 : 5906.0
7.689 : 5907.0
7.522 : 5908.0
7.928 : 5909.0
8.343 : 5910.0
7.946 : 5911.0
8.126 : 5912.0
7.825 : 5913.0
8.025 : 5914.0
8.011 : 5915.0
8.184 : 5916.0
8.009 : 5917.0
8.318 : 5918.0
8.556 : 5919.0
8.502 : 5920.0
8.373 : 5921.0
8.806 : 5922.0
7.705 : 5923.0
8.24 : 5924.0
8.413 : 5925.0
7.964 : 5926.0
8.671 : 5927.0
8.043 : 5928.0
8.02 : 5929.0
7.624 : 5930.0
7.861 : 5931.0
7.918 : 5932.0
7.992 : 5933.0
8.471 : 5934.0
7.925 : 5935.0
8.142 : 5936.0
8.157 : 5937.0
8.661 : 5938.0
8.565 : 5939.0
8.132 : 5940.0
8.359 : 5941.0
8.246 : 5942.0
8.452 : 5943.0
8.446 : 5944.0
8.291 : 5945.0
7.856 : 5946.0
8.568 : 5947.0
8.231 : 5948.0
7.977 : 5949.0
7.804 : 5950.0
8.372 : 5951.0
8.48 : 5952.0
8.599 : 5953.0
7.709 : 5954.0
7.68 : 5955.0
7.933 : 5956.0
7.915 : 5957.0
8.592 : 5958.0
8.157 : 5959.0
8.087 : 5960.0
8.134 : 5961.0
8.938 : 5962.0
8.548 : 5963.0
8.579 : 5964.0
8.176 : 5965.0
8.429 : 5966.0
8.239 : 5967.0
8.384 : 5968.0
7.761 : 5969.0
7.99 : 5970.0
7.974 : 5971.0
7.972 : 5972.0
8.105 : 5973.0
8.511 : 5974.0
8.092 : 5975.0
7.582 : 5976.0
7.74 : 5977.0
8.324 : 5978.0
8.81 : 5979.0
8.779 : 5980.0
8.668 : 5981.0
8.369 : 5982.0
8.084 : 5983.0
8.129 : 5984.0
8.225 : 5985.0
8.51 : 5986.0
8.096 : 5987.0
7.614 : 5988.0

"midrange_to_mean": 0.99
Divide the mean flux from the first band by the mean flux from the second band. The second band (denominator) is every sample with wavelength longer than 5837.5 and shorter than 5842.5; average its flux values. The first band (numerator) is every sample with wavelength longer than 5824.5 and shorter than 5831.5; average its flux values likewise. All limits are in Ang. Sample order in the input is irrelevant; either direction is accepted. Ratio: 0.96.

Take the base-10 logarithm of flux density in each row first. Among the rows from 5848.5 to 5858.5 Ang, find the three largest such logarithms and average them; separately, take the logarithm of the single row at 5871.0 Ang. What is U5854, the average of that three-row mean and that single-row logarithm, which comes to 0.925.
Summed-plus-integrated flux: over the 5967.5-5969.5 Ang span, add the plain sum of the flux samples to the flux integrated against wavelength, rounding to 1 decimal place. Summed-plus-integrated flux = 32.3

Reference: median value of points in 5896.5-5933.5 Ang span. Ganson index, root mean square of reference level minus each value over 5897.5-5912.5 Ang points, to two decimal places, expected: 0.33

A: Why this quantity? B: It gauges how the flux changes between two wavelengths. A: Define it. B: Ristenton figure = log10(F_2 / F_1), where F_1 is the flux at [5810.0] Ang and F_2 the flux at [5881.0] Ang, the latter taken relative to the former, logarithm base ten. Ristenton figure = -0.04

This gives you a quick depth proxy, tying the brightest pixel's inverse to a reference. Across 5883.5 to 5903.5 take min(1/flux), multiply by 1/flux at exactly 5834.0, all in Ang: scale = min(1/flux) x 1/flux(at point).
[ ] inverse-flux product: 0.0148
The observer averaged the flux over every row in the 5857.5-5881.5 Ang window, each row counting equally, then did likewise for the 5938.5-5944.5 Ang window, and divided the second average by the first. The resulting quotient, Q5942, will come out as 1.03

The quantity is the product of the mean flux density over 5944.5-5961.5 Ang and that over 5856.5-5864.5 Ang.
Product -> 66.7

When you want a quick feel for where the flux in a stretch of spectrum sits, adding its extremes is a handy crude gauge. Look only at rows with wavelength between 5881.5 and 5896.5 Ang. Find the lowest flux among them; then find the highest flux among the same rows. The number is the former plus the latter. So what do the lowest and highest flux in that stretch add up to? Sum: 15.6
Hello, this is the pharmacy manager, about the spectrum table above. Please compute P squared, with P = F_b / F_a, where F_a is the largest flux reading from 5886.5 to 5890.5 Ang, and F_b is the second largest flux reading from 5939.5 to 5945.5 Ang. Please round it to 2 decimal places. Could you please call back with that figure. 1.06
